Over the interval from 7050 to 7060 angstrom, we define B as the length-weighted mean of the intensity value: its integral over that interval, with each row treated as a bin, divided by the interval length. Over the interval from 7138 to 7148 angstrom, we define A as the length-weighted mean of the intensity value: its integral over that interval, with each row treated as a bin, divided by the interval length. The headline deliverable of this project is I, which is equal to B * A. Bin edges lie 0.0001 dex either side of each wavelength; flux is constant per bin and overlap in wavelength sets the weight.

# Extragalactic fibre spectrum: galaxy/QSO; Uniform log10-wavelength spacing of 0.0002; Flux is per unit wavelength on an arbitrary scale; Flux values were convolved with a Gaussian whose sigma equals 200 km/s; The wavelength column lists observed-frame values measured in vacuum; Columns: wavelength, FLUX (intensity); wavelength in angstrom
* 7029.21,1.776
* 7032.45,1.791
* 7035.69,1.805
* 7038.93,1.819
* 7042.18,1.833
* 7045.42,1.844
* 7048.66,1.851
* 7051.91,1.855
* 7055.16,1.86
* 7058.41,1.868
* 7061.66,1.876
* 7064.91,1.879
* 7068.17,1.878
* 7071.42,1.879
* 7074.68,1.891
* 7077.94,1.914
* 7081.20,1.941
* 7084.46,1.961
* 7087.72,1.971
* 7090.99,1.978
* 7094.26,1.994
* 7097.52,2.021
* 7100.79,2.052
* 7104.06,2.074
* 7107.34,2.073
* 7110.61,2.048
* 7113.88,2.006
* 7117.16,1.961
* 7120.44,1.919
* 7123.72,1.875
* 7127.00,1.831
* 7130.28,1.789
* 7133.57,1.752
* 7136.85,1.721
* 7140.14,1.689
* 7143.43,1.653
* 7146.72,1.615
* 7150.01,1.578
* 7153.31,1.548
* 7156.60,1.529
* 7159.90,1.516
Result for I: 3.1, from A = 1.66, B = 1.86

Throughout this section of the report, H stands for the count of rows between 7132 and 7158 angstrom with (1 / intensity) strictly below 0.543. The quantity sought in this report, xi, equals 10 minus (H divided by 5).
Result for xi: 10.0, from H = 0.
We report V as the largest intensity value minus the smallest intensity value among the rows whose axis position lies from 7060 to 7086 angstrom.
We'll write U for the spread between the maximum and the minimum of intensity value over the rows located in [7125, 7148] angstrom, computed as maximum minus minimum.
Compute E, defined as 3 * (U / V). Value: 7.6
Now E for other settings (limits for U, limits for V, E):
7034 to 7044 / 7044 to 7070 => 2.4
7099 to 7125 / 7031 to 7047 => 11.3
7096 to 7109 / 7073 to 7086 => 2.3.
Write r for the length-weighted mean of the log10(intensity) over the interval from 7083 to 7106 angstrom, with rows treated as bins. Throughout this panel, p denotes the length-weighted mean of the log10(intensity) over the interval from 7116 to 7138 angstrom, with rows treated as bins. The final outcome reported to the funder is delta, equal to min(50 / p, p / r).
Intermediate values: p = 0.26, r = 0.303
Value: 0.9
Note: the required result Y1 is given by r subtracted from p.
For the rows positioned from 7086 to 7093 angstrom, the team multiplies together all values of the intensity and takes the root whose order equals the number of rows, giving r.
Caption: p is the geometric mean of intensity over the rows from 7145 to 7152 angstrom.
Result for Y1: -0.38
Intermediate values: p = 1.60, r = 1.97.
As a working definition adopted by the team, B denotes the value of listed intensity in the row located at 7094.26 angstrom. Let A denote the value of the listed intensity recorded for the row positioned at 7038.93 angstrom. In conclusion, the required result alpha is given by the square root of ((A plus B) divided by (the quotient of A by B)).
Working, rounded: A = 1.819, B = 1.994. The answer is 2.04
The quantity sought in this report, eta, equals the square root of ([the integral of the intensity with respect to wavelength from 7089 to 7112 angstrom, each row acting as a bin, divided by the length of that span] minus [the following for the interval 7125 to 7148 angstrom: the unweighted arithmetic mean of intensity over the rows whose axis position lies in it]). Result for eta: 0.56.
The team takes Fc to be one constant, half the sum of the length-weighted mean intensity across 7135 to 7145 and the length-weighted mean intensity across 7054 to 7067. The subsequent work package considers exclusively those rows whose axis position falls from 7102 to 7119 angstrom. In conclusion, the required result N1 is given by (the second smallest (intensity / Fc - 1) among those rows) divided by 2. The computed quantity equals 0.06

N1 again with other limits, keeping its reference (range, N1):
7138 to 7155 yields -0.06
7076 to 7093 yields 0.05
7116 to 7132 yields 0.01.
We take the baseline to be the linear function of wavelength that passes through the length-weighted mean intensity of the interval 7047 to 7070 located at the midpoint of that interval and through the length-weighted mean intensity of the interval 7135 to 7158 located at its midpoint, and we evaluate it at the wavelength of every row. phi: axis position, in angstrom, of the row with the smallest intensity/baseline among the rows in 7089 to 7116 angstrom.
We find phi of 7090.99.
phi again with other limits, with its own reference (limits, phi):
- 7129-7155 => 7153.31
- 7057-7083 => 7058.41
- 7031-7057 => 7032.45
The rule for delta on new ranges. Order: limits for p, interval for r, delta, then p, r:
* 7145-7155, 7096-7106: 0.6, 0.20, 0.311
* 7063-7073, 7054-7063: 1.0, 0.27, 0.271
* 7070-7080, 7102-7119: 0.9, 0.28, 0.308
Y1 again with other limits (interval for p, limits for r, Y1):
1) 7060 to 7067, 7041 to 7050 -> 0.03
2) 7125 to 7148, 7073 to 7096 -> -0.23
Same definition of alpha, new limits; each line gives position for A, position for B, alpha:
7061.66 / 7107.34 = 2.09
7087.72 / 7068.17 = 1.92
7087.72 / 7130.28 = 1.85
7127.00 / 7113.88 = 2.05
